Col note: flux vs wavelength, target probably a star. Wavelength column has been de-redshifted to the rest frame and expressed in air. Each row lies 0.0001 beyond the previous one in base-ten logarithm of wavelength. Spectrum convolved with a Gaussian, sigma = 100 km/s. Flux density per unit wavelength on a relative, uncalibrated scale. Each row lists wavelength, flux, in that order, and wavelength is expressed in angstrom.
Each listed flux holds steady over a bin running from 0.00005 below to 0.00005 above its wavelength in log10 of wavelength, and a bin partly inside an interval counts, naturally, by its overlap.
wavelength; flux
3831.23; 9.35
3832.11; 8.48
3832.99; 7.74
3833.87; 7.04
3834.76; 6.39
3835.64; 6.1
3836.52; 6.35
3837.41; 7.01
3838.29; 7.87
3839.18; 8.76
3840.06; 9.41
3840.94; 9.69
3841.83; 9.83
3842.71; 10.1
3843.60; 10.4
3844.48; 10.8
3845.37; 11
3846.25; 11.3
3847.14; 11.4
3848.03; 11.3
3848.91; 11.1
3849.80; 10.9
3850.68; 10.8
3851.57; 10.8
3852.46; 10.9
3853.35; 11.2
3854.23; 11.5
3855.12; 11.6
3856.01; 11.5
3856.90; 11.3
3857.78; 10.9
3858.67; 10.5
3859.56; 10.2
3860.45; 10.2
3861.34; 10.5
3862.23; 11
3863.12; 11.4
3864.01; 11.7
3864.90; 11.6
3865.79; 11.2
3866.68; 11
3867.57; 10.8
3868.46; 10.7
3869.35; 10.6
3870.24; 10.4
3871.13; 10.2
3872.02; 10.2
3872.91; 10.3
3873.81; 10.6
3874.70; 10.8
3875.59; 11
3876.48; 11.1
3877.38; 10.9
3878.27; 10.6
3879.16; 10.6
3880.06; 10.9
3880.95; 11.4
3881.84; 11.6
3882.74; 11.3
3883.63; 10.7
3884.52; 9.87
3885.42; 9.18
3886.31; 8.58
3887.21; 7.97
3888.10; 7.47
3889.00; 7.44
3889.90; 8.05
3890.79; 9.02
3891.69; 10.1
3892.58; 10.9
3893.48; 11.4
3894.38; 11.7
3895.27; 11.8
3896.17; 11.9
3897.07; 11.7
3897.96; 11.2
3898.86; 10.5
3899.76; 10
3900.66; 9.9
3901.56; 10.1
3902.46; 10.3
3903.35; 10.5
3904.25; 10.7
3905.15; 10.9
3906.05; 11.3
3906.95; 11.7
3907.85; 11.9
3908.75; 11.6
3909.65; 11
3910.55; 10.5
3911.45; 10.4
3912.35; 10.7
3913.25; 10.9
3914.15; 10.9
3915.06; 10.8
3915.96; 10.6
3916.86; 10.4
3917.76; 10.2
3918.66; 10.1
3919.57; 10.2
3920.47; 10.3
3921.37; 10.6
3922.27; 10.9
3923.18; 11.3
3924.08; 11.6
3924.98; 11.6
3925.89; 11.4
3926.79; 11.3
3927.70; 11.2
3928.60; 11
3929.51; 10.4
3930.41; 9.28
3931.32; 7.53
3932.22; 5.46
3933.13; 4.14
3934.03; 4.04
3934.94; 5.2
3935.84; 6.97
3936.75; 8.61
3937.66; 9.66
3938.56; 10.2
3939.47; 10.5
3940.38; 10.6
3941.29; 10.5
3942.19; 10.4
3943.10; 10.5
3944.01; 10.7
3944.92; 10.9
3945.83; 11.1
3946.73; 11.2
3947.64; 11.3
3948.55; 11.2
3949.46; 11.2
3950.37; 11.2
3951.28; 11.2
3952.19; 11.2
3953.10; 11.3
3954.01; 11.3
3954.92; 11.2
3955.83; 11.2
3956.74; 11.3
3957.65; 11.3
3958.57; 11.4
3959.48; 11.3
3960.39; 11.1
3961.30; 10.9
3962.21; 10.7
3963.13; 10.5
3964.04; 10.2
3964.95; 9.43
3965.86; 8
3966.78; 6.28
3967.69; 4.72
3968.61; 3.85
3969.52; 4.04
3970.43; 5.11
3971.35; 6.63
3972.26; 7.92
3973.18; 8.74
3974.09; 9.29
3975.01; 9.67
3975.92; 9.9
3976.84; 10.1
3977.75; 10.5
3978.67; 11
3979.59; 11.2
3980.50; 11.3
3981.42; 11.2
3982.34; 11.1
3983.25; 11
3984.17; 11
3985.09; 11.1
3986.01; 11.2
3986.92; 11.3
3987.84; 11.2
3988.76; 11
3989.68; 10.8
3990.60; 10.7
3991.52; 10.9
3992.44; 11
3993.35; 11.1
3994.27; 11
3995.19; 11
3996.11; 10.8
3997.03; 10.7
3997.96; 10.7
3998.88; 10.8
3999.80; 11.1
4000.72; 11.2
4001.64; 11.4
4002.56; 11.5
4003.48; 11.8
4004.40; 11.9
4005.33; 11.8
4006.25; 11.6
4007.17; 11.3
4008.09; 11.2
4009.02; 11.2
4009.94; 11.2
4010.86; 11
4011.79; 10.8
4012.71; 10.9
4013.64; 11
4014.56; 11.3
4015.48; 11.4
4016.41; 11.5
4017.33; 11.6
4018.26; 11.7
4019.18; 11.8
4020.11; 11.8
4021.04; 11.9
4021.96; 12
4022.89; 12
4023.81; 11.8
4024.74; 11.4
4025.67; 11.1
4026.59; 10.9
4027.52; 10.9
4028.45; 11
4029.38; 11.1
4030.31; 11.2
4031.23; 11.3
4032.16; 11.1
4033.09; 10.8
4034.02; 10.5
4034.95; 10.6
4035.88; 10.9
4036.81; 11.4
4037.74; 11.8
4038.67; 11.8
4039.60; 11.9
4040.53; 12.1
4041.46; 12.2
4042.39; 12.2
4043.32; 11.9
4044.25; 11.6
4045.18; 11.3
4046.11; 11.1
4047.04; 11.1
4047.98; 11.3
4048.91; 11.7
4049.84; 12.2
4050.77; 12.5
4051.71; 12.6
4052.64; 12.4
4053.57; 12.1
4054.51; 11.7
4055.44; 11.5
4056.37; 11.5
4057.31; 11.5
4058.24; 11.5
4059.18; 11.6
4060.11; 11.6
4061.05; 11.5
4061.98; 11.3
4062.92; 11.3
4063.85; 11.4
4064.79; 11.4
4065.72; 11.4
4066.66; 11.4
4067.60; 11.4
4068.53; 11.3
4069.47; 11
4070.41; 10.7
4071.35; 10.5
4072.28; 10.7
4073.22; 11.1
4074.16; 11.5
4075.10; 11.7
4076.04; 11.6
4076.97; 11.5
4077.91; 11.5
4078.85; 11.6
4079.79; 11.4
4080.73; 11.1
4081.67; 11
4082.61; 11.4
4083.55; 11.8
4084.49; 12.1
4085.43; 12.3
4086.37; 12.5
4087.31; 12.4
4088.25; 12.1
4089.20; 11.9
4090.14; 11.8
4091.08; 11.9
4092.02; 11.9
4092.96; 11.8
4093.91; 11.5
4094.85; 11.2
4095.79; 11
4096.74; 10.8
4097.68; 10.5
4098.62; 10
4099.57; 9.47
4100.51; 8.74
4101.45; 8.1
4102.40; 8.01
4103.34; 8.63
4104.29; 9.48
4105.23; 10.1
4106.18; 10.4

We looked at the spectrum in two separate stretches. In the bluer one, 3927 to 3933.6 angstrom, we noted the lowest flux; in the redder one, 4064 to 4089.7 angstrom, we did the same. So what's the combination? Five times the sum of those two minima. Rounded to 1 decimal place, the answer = 73.2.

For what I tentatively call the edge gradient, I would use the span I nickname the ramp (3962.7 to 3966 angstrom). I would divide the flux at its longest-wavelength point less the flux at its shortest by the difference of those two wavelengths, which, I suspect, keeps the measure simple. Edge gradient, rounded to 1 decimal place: -0.9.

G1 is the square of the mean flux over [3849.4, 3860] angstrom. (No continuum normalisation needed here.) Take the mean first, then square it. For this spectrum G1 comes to 121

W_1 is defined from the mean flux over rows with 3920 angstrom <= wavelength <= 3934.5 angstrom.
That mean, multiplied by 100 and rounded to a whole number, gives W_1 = 950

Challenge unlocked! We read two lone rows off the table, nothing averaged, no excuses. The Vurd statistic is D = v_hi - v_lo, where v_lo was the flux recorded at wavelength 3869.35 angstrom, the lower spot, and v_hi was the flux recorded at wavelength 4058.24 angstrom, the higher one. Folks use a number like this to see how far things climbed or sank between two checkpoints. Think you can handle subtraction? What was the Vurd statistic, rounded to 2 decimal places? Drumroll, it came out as 0.90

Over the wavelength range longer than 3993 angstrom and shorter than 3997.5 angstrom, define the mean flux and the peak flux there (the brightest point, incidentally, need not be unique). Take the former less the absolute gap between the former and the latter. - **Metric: 10.7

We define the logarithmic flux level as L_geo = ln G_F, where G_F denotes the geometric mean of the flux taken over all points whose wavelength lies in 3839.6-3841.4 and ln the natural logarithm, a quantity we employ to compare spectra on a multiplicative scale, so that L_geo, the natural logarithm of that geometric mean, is 2.26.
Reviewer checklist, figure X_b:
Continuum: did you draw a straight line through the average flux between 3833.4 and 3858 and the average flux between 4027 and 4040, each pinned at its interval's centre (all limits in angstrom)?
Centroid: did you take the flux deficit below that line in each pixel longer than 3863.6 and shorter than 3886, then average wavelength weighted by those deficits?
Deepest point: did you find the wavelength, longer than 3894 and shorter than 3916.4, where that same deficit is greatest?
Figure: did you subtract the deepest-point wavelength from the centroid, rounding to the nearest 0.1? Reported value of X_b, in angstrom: -28.0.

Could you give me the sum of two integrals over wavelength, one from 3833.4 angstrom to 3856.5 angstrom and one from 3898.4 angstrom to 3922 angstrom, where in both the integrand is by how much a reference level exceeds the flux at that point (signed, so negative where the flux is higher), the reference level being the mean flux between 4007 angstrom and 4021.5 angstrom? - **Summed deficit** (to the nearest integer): 52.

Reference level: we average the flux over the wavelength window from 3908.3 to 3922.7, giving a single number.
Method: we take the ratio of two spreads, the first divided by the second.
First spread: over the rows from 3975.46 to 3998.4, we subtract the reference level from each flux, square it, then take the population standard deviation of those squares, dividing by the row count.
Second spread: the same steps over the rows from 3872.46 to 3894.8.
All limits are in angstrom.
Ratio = 0.0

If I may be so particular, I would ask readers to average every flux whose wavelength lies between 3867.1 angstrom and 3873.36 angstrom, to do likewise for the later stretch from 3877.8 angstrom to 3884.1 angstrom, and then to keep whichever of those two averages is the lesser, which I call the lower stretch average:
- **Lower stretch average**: 10.5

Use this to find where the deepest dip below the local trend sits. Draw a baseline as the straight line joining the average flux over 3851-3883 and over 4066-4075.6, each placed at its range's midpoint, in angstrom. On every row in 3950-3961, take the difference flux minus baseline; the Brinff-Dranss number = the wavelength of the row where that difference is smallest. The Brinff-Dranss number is 3960.39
